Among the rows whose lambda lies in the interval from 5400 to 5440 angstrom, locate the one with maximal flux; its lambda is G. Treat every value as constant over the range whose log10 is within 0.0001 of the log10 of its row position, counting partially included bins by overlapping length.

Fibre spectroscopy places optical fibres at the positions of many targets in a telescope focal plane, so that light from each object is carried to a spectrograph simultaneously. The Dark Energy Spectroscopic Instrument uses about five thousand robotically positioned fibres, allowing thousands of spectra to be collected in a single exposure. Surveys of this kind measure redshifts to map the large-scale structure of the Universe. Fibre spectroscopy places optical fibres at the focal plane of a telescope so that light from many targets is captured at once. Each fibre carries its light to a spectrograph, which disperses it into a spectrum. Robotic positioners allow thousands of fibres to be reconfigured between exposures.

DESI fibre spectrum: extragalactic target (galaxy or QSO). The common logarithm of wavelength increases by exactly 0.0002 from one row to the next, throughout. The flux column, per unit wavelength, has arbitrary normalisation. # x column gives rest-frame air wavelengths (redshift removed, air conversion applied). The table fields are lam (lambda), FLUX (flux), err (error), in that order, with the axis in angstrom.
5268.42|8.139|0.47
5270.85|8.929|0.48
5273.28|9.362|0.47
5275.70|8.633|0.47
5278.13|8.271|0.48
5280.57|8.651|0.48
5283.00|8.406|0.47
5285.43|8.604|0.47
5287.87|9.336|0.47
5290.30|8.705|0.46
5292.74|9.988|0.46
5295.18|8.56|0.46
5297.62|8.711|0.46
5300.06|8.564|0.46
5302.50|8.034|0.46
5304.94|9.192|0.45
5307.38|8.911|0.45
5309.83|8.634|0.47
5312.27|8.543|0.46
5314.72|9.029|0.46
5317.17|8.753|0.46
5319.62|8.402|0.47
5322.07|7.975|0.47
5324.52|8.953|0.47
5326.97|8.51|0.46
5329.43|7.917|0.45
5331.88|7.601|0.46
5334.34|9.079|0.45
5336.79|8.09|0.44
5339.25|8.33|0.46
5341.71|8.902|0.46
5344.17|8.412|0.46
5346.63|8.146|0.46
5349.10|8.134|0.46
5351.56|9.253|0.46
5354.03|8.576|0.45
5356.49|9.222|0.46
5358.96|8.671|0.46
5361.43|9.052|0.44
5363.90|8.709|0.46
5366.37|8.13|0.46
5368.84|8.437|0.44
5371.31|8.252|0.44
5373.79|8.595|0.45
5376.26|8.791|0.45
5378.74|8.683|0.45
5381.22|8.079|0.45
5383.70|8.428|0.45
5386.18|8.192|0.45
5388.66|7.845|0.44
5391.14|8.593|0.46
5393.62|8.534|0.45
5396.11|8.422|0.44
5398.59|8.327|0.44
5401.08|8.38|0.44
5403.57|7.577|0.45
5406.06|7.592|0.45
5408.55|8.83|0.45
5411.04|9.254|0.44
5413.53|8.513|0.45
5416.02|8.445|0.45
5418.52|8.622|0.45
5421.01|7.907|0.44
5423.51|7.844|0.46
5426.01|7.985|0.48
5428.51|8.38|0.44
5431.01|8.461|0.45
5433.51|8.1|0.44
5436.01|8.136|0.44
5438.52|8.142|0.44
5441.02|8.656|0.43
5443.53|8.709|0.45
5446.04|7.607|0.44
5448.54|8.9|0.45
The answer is 5411.04 angstrom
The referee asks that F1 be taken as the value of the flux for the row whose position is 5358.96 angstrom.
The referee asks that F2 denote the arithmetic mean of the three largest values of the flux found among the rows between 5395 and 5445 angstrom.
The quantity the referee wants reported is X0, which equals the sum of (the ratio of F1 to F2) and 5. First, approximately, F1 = 8.671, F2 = 8.9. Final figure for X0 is 5.97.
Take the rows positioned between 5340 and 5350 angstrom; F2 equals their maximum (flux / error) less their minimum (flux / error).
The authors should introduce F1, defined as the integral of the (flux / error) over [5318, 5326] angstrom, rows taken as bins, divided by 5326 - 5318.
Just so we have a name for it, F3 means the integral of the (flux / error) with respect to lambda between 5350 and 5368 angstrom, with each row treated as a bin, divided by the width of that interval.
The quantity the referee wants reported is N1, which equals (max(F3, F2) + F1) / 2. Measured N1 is 18.7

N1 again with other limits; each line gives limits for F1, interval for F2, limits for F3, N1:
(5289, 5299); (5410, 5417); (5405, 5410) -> 19.0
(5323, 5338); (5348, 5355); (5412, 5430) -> 18.3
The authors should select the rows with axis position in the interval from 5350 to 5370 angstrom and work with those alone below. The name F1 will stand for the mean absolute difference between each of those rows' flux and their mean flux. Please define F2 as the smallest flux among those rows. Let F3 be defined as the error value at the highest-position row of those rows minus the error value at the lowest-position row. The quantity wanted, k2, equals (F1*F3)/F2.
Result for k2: -0.0008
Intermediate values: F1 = 0.31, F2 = 8.13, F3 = -0.020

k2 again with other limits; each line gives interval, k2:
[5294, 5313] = 0.0000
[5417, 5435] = -0.0003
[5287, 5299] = -0.0006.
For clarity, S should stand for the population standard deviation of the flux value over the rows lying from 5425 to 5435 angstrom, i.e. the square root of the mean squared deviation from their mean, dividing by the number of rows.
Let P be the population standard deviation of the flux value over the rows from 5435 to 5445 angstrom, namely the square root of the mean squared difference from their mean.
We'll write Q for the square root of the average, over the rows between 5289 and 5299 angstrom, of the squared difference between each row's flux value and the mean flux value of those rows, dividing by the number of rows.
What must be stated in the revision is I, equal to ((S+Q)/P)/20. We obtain 0.14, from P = 0.27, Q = 0.58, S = 0.2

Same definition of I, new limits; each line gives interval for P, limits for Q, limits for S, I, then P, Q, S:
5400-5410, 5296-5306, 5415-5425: 0.07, 0.53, 0.41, 0.3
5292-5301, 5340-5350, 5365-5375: 0.04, 0.60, 0.31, 0.2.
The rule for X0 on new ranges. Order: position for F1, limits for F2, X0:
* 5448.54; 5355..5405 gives 5.99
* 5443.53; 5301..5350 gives 5.96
